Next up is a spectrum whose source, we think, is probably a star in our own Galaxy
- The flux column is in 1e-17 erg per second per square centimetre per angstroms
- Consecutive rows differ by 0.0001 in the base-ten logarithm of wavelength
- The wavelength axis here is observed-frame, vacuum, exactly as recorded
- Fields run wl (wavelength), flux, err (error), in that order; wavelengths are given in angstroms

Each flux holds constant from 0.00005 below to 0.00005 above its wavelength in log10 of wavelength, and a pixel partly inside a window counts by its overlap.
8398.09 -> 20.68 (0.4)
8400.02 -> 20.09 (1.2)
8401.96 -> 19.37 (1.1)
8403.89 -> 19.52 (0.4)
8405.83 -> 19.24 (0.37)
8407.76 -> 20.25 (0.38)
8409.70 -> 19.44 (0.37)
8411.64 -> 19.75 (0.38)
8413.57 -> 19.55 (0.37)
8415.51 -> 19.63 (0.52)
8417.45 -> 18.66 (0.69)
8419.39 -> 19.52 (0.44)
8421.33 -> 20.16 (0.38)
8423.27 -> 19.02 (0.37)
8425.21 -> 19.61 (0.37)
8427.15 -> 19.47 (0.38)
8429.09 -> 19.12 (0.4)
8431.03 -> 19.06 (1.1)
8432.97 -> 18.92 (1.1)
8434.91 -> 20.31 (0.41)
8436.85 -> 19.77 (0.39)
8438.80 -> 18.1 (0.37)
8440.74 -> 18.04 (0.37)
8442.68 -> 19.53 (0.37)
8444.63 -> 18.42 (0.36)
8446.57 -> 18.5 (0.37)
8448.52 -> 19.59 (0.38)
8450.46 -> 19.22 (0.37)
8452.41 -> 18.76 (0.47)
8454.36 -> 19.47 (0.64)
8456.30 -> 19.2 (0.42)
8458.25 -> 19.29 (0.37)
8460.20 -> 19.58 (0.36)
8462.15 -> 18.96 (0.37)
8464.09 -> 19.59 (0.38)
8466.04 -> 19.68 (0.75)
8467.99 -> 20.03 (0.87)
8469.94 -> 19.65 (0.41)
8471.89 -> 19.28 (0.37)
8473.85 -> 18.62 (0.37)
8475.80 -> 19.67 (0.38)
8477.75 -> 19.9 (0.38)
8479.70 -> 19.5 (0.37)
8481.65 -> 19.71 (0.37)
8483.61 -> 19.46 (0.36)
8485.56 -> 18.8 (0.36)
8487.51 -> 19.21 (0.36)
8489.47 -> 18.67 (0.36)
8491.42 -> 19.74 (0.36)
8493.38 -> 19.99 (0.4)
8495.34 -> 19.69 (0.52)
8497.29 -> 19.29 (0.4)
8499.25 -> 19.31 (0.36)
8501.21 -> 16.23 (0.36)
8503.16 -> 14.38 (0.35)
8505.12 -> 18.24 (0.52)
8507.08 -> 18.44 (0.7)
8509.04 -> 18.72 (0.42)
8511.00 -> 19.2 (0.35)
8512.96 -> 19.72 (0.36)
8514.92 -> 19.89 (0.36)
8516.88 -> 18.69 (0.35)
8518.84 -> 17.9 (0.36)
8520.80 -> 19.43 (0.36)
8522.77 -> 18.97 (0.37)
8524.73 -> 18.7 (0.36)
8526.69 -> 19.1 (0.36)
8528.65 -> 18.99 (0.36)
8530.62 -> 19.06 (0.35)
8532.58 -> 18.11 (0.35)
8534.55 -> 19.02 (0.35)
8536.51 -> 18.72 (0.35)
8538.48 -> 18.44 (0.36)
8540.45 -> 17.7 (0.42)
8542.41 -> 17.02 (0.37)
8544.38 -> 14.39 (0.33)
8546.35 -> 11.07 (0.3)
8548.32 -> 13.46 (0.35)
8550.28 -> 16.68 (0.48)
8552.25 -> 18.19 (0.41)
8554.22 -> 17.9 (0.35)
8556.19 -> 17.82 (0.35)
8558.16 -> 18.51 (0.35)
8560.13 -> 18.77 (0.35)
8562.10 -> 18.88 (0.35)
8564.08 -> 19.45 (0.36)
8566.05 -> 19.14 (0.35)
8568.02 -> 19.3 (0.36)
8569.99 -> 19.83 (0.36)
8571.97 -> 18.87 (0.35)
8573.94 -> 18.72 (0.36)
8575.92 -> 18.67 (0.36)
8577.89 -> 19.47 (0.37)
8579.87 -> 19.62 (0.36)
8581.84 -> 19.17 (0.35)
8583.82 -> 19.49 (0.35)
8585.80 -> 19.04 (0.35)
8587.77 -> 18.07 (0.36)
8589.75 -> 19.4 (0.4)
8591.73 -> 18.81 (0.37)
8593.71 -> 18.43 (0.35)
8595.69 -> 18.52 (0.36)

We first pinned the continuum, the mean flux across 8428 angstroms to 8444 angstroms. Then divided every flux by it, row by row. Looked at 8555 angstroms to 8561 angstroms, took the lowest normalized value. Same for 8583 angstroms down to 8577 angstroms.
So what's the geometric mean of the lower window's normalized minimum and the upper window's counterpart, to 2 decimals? 0.97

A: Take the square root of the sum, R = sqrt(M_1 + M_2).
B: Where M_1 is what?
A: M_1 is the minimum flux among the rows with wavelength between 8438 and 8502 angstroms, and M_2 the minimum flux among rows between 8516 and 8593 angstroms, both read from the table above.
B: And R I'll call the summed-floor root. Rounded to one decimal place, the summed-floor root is 5.2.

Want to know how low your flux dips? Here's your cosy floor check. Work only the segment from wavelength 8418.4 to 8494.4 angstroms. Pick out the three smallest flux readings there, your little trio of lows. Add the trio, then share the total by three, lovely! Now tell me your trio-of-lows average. 18.2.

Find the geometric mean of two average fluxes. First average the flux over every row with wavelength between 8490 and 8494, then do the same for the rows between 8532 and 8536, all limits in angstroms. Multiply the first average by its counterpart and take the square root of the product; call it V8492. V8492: 19.2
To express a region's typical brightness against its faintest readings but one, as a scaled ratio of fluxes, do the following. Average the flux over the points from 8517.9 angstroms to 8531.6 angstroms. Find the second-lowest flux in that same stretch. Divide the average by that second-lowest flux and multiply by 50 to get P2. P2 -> 50.5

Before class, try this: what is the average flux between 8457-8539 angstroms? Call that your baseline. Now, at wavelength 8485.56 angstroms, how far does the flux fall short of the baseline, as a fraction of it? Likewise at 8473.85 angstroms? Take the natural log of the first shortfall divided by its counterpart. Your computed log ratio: -0.7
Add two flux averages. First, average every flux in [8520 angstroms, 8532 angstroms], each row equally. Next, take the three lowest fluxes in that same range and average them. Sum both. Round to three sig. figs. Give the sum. 37.9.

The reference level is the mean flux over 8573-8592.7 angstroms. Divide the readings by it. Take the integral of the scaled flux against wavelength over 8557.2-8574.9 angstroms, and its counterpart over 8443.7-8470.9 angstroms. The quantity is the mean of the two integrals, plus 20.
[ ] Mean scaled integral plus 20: 43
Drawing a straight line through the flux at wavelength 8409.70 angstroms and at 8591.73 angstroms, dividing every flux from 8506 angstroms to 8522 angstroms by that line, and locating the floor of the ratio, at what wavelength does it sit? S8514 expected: 8518.84 angstroms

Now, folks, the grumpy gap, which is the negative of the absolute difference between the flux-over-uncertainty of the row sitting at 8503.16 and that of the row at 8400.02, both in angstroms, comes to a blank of -24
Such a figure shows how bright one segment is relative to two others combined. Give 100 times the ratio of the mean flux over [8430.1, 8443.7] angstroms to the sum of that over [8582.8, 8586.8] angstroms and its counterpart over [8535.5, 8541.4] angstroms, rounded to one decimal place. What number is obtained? 50.9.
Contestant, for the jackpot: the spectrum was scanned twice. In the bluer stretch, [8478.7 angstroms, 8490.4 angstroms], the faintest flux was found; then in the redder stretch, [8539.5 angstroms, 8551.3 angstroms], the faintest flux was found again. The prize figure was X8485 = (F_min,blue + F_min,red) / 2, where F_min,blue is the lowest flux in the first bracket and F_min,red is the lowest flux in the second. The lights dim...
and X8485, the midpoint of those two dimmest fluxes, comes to 14.9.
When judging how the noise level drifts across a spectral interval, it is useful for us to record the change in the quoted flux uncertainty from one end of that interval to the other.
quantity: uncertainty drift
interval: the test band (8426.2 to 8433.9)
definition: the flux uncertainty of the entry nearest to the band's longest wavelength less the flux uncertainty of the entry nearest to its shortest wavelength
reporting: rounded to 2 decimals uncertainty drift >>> 0.72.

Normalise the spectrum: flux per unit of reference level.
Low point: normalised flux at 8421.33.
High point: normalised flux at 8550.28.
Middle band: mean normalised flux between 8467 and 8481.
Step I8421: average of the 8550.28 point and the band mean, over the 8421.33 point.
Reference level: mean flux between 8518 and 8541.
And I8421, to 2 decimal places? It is 0.90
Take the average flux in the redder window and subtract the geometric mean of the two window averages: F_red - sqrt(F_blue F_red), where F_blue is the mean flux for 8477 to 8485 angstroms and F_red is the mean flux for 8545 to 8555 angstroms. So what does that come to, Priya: -2.0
